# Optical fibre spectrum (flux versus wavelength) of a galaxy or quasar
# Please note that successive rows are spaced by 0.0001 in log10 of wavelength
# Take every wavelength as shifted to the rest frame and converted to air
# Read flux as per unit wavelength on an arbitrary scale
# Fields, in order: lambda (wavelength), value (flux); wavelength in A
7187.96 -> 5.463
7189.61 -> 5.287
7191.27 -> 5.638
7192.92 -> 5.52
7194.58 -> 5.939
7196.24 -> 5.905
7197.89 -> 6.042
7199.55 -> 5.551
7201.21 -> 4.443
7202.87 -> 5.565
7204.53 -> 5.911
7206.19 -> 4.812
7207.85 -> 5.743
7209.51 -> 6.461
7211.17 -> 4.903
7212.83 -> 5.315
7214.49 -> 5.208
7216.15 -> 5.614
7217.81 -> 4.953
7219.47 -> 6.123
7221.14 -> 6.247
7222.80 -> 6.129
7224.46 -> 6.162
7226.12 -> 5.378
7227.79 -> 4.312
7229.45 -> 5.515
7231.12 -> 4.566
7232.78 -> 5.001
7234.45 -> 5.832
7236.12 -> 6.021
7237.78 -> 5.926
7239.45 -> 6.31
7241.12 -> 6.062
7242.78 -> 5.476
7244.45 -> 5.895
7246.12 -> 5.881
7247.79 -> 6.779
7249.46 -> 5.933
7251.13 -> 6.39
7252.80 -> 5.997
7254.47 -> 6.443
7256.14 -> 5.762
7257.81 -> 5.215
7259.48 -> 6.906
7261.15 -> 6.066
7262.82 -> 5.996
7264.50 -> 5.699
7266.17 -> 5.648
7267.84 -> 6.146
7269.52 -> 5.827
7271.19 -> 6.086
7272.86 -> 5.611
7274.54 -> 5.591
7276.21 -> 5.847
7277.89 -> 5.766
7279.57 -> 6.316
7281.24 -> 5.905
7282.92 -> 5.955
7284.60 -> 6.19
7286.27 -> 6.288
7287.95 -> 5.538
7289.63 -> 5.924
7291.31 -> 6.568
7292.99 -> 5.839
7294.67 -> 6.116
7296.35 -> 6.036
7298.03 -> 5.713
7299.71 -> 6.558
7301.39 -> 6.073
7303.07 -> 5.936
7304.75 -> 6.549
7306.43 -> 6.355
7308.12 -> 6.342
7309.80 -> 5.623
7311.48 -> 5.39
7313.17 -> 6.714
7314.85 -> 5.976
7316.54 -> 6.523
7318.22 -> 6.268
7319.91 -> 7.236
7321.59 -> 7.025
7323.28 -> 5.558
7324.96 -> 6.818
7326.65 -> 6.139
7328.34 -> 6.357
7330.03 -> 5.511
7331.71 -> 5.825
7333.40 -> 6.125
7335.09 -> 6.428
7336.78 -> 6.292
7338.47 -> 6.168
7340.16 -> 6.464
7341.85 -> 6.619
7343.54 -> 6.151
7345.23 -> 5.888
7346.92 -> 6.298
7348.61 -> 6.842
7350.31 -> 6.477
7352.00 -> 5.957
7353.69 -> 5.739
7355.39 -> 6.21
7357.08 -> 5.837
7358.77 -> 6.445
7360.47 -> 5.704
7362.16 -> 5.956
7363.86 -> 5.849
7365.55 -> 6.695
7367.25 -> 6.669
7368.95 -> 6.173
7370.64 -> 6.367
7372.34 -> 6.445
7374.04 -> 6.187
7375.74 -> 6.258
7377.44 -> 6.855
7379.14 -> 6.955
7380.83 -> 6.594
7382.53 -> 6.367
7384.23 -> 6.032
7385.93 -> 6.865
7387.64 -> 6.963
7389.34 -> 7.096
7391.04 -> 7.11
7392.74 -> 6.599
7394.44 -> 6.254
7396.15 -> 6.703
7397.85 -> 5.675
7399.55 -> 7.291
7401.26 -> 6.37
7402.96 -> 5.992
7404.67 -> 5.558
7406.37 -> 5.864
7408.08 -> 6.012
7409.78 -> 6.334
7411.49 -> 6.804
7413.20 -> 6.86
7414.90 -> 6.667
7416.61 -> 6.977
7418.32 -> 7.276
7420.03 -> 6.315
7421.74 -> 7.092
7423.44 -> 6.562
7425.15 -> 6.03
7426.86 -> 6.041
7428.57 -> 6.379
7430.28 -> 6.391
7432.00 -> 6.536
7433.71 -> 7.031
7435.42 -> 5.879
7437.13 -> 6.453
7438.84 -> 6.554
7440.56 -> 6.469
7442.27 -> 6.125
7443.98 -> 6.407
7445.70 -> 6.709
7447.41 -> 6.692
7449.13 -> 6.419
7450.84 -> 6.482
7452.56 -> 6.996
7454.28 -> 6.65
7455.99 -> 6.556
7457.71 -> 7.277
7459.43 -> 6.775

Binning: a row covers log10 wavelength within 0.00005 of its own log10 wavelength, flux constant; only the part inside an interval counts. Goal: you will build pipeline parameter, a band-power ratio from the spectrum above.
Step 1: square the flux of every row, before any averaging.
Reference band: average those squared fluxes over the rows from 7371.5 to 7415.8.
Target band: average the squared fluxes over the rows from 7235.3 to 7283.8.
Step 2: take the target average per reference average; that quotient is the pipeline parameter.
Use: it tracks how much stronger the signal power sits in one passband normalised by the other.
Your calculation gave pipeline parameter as 0.85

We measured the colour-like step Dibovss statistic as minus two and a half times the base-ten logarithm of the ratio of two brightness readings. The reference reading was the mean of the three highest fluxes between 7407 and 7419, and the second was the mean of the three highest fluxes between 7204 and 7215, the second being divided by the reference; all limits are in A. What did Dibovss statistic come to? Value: 0.17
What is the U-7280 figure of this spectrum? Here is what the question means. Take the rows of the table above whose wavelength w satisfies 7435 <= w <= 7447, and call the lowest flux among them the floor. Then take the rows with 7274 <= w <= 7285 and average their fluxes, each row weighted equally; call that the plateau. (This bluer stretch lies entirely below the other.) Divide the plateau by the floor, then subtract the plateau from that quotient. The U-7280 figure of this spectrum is -4.93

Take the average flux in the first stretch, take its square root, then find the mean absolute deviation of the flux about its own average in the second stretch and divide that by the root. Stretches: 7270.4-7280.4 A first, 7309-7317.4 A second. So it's 0.19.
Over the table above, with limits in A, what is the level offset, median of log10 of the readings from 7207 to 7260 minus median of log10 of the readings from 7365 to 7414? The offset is -0.039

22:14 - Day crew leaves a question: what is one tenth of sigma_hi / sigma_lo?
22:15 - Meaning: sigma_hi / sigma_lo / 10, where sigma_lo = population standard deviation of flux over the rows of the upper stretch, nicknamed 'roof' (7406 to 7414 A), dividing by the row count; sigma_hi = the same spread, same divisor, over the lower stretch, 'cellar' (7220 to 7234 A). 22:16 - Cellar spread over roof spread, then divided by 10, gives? 0.17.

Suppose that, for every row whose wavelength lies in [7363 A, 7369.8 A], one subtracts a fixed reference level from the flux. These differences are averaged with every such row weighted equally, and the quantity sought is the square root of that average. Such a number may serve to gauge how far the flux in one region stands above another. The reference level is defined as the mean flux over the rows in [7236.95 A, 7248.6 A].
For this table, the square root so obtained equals 0.5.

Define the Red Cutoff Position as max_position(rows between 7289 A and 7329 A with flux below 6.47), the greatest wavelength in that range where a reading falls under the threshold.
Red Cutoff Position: 7328.34 A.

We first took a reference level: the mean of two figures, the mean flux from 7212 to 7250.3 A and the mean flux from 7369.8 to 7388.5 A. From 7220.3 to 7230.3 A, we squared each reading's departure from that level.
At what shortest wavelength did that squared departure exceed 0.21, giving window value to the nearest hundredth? 7226.12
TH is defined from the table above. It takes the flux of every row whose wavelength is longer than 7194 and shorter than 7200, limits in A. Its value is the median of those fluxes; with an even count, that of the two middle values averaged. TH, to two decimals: 5.92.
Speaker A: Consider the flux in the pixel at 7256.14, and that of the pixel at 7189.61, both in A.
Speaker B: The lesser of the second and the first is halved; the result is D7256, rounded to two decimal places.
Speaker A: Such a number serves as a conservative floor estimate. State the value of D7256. 2.64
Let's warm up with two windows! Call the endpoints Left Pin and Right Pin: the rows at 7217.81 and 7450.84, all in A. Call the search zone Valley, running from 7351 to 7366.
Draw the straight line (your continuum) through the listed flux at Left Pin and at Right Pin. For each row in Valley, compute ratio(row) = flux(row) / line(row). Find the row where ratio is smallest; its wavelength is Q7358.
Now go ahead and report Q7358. 7360.47 A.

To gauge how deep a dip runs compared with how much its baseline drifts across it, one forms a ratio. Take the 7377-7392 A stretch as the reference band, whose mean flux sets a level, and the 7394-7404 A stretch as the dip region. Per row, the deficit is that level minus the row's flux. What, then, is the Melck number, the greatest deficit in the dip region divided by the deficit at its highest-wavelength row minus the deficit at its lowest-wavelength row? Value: 4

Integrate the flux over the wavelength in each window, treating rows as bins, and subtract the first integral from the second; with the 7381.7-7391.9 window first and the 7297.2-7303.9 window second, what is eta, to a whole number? -28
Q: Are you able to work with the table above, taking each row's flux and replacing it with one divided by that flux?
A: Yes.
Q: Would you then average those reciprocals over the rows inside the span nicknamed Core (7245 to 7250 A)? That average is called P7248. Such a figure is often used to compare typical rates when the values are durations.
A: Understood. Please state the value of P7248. 0.162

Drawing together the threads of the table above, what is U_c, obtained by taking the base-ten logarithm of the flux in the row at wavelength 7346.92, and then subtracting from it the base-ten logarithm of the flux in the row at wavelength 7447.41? -0.026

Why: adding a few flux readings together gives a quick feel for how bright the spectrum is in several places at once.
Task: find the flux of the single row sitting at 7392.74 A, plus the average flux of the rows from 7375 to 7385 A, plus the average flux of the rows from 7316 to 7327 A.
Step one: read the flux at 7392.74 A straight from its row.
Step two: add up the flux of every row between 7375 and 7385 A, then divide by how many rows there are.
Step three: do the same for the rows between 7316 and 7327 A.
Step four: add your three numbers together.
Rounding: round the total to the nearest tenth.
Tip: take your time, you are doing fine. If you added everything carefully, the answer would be 19.6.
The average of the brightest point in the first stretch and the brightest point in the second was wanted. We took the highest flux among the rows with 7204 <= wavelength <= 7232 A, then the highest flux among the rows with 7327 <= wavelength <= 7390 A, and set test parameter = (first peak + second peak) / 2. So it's 6.78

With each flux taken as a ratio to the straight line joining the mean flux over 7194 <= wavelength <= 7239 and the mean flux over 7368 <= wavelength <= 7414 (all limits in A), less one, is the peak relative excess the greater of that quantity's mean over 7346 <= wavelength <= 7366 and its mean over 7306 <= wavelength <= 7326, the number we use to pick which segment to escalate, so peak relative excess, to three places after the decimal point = 0.041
